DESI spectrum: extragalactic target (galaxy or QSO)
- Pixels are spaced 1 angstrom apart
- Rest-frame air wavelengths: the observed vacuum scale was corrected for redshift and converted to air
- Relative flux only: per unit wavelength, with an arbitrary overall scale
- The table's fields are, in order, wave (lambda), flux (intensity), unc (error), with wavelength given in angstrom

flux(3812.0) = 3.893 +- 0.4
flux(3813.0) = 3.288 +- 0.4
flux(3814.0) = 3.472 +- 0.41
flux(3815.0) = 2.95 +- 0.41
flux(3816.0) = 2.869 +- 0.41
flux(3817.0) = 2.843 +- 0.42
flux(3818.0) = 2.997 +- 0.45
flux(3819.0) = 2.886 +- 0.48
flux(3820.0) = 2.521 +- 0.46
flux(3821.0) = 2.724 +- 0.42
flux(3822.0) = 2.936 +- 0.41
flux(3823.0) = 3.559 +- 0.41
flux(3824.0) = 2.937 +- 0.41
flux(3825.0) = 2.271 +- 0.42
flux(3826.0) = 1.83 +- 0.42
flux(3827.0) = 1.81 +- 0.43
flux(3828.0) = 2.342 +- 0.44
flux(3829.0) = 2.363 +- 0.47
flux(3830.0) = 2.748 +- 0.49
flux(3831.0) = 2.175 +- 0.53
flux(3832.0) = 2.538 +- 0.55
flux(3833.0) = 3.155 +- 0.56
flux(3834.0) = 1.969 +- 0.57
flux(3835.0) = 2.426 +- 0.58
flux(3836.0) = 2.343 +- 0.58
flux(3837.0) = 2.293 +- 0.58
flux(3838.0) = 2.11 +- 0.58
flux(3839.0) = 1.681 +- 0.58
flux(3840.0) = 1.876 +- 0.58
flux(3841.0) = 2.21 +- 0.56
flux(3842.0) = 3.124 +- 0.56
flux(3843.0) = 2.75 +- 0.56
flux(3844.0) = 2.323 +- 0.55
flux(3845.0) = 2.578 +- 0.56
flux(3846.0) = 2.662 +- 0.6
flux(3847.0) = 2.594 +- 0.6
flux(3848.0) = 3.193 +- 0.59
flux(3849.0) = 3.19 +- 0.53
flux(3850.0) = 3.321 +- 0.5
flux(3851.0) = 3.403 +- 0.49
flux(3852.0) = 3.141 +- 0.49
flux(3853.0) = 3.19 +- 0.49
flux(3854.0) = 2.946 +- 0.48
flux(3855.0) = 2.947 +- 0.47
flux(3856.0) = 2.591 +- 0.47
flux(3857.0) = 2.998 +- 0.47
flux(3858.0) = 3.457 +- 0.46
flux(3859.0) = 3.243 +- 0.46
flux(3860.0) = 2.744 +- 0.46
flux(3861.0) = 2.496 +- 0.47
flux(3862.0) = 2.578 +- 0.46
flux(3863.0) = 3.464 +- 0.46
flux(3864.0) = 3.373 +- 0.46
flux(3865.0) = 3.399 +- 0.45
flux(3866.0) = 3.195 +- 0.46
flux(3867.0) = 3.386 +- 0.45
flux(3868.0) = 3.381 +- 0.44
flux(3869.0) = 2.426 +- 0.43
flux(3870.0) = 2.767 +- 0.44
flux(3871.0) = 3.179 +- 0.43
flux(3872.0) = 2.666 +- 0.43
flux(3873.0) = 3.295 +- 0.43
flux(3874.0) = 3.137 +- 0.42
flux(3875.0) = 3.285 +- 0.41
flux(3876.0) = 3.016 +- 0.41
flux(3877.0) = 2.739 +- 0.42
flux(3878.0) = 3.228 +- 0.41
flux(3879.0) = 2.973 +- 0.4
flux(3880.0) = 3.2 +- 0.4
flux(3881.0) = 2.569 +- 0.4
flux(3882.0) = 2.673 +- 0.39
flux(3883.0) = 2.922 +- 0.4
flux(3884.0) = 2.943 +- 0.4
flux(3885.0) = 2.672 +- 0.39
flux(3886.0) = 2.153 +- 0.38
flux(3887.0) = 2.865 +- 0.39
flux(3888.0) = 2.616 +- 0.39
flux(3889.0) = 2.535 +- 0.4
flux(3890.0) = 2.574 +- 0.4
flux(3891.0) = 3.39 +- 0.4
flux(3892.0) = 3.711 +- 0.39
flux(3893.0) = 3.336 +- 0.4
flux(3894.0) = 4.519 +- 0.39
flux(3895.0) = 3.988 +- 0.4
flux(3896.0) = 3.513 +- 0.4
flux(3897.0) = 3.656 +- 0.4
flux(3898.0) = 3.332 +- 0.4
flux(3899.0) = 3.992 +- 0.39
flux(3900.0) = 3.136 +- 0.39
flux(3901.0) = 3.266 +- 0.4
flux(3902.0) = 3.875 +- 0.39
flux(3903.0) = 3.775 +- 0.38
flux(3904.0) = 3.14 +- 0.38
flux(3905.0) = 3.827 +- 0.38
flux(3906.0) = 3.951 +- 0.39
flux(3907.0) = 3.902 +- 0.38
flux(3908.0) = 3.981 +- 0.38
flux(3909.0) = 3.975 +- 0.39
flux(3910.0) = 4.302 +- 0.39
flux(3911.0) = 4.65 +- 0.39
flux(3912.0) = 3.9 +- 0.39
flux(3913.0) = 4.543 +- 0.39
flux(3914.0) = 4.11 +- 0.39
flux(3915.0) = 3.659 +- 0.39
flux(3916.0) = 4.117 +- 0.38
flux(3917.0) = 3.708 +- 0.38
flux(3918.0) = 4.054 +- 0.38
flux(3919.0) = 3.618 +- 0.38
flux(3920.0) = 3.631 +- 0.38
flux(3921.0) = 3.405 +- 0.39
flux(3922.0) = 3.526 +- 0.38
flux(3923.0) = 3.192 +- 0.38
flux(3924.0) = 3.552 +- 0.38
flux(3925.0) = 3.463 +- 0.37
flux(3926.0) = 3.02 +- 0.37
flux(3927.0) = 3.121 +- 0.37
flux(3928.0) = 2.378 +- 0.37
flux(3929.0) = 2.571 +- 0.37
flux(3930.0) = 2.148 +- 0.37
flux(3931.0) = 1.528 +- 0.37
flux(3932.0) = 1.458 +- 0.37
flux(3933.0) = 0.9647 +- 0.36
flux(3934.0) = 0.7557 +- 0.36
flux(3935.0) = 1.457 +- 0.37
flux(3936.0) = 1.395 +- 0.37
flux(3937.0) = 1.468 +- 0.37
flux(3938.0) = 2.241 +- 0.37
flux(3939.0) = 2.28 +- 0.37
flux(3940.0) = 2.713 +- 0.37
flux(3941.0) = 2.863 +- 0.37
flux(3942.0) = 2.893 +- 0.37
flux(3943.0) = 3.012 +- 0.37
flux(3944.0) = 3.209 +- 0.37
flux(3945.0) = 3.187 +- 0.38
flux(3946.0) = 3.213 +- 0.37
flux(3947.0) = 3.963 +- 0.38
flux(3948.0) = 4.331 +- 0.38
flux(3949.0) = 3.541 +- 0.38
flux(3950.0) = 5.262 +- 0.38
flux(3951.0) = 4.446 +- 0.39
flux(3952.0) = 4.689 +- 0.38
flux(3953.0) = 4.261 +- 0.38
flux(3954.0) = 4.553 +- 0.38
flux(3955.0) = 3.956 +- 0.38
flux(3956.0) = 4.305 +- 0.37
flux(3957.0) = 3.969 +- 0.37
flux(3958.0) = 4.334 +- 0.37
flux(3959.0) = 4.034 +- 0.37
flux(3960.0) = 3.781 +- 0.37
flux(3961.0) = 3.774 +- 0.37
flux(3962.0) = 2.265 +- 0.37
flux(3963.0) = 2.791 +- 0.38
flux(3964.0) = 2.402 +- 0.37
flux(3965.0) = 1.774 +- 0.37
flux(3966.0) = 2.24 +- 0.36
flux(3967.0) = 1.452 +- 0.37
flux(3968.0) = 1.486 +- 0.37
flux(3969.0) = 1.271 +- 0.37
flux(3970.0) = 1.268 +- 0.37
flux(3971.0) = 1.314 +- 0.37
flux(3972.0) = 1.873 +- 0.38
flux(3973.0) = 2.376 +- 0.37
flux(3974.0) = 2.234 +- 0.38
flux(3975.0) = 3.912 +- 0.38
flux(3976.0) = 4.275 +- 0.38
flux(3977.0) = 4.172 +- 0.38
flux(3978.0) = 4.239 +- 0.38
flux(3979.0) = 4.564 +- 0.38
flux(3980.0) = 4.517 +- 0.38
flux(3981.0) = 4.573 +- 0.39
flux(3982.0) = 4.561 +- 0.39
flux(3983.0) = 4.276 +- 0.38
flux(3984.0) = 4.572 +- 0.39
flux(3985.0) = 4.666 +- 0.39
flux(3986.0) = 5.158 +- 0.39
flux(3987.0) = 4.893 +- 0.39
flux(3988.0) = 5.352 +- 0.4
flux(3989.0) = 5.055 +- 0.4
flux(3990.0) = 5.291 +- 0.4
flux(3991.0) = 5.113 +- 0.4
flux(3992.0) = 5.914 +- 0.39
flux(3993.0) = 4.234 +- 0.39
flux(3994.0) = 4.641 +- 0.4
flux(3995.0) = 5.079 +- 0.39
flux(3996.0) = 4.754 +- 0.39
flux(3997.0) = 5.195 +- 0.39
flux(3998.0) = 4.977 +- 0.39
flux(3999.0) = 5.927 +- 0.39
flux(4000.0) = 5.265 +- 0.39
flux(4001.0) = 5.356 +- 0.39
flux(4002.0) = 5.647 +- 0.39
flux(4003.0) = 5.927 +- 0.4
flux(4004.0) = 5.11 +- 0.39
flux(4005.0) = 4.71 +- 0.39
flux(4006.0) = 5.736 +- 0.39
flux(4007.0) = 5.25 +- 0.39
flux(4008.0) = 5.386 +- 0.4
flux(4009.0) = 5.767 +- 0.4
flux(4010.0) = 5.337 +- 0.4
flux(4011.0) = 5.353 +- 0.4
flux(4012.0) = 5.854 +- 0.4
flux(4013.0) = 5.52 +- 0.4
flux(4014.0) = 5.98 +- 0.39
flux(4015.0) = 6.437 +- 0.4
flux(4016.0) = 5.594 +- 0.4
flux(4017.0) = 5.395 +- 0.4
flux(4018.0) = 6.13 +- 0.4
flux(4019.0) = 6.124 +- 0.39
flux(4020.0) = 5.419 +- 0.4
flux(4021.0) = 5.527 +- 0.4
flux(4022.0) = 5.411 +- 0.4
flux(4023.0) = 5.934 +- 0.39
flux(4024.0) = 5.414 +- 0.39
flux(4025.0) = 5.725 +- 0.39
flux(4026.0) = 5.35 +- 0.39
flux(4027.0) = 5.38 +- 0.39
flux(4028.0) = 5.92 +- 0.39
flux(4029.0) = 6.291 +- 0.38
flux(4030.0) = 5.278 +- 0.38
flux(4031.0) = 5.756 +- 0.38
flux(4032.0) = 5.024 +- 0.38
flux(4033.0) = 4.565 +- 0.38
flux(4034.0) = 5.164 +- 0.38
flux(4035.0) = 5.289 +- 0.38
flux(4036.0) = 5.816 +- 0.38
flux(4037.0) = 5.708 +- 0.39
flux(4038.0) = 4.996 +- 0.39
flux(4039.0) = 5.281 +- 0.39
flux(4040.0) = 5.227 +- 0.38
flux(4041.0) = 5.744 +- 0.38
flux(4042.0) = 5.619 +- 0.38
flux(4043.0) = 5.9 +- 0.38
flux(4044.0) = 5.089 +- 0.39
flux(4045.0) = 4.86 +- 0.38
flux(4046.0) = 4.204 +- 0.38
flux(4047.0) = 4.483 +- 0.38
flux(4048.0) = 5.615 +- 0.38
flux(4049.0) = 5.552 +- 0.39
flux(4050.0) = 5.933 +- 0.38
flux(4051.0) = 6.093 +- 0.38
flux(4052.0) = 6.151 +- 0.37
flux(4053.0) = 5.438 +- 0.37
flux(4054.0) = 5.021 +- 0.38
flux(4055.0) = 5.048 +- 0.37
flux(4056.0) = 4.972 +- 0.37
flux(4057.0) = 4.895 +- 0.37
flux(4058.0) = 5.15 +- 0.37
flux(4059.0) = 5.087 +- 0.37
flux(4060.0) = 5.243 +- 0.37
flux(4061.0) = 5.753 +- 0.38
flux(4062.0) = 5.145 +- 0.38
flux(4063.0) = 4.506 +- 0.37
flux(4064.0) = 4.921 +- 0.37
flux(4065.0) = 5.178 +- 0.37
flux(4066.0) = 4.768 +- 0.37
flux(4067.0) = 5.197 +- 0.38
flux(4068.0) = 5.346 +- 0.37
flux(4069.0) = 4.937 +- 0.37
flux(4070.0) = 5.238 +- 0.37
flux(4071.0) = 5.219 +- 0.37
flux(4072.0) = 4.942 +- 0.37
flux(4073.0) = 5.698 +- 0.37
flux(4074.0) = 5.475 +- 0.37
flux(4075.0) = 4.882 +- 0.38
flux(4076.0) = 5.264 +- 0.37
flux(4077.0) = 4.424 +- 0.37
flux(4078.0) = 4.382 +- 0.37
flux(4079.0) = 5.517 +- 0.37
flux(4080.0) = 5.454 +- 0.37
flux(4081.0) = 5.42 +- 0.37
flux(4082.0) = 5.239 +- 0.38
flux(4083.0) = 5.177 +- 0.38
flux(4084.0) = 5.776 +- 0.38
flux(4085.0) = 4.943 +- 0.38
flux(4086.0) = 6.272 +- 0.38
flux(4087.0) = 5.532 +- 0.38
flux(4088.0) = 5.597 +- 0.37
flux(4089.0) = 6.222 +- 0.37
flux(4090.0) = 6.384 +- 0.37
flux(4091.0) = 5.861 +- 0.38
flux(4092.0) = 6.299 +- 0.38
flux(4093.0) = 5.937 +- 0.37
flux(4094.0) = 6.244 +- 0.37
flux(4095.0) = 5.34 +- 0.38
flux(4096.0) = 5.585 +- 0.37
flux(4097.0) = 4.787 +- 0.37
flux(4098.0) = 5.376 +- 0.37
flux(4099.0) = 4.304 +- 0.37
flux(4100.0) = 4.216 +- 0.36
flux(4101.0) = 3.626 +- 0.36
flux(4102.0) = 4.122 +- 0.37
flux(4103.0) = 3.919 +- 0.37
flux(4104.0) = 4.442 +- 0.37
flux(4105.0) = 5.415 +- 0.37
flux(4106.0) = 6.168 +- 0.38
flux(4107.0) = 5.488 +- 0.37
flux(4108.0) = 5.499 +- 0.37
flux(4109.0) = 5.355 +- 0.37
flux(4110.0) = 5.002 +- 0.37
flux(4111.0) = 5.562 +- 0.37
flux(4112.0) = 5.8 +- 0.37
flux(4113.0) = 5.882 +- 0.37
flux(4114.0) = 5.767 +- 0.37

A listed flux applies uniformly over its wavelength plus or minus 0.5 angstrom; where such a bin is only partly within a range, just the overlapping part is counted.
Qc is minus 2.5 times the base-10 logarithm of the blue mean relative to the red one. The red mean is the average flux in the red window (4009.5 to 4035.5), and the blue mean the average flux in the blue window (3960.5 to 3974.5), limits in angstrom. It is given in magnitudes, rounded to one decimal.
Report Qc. 1.1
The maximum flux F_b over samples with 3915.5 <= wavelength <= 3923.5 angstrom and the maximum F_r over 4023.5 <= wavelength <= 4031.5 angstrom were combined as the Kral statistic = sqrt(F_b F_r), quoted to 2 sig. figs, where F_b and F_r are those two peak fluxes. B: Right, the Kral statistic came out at 5.1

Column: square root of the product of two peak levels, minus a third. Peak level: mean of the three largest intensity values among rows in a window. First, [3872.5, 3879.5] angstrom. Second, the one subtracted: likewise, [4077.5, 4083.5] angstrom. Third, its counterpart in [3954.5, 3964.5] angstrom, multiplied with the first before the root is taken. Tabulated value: -1.7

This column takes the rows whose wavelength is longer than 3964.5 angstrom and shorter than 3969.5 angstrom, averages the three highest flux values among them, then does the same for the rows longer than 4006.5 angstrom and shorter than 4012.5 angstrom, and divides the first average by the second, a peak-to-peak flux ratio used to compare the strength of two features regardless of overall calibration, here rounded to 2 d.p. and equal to 0.32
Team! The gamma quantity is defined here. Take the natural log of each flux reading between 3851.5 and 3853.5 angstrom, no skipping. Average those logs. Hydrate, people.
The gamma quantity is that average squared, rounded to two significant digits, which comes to 1.3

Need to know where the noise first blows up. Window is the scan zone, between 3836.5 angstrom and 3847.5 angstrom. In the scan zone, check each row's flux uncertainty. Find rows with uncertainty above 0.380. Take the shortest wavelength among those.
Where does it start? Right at 3837.0 angstrom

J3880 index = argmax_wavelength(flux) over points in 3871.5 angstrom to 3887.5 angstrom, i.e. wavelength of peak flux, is 3873.0 angstrom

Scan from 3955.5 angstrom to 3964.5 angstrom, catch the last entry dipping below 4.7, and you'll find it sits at 3964.0 angstrom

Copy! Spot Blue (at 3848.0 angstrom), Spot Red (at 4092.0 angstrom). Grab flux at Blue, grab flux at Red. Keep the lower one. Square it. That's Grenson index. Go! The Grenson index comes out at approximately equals 10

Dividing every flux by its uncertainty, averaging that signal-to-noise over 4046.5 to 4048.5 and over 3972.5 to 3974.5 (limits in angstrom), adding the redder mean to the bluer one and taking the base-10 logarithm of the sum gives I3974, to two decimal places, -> 1.29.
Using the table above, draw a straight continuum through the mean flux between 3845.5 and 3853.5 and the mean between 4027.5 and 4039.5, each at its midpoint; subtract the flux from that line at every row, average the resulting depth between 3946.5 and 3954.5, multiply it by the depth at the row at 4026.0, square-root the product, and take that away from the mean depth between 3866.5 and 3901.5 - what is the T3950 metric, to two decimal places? 0.39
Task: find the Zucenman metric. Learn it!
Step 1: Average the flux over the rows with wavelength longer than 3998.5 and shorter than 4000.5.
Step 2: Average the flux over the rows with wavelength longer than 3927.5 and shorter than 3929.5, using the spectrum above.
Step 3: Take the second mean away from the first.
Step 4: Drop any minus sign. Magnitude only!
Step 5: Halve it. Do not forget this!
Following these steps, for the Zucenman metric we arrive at 1.6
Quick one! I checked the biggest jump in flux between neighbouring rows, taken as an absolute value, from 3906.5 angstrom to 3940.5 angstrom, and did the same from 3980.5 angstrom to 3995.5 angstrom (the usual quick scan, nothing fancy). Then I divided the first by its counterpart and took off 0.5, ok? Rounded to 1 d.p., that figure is 0.0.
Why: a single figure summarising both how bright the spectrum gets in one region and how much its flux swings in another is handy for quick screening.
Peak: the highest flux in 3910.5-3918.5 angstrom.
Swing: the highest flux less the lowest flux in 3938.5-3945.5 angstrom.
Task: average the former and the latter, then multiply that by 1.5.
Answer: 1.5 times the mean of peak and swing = 4.2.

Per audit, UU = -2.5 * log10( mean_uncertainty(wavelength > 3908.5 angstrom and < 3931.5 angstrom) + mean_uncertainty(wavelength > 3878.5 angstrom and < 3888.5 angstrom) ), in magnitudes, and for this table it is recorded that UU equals 0.28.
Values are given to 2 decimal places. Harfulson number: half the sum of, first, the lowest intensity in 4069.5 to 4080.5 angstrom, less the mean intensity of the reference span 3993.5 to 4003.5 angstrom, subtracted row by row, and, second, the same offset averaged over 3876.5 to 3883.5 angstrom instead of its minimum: -1.64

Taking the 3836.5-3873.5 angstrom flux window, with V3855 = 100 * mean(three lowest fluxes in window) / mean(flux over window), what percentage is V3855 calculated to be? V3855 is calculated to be 66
